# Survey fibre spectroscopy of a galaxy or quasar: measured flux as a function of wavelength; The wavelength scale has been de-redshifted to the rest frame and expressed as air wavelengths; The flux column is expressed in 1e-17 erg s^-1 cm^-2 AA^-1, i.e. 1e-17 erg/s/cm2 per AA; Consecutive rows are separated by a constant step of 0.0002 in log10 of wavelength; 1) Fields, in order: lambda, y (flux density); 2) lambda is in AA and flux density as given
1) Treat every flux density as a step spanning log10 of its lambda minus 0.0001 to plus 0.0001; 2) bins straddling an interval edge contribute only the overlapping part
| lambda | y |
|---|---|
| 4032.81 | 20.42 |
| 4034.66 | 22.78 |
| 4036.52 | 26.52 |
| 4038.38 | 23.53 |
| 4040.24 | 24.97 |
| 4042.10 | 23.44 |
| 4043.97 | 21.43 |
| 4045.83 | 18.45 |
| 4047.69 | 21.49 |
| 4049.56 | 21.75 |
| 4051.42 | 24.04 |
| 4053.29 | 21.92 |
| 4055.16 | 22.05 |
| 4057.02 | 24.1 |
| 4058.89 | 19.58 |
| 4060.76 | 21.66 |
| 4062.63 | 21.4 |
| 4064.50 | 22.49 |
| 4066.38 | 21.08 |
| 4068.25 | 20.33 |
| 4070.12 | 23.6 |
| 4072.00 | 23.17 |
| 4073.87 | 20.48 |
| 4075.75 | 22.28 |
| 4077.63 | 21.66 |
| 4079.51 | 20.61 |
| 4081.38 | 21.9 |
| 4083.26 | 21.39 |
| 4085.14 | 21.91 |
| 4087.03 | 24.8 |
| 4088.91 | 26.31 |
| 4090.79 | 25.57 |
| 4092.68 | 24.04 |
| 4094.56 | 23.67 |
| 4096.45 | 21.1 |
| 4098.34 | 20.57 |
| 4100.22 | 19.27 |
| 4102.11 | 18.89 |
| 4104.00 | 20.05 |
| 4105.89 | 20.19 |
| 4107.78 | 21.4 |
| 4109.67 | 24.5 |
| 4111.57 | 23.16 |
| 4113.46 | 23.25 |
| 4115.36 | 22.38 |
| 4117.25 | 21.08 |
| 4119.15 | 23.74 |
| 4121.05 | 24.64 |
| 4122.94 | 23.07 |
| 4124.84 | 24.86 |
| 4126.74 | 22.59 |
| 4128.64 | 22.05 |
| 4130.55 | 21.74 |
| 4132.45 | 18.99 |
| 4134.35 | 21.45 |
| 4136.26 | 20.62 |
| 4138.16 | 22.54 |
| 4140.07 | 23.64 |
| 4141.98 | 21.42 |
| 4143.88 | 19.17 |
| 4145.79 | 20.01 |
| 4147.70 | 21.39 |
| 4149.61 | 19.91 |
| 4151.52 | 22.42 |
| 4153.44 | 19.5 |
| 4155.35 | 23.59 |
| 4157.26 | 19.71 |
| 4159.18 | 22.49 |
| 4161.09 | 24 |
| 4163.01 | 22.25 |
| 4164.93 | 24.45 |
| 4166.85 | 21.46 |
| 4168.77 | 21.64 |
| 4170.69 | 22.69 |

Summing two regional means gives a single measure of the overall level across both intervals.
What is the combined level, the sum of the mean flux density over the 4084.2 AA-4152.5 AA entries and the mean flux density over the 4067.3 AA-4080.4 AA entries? 43.9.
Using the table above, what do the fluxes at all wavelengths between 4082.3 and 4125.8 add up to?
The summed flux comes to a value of 520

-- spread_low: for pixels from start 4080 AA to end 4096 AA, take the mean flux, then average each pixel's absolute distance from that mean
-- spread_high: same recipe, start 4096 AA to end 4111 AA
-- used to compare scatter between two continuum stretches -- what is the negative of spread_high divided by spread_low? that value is -0.8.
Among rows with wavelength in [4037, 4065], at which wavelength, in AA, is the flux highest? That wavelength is 4040.24 AA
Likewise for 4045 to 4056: 4051.42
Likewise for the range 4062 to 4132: 4088.91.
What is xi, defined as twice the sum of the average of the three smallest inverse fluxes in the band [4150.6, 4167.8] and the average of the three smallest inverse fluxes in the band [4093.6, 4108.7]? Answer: 0.1742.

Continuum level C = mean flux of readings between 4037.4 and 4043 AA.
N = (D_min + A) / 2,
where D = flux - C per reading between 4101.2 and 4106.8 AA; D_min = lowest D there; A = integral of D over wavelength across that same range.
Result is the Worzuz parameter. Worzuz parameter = -15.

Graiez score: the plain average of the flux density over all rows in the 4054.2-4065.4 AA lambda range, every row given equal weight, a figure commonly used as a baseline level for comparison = 21.9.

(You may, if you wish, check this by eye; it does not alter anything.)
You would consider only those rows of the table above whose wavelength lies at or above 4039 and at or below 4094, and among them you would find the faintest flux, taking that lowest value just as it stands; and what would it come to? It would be 18.45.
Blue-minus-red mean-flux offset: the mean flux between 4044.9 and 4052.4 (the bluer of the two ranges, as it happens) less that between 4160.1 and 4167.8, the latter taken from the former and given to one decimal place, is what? -1.6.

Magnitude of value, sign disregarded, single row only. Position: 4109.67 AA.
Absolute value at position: 24.5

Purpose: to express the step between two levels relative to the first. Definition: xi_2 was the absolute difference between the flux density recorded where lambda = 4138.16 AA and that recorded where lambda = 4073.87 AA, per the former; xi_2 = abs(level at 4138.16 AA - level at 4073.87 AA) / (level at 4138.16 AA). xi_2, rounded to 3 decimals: 0.091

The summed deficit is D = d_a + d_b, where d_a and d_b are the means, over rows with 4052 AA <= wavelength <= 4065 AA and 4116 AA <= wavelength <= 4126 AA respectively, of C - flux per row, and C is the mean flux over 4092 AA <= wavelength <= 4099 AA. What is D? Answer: -0.7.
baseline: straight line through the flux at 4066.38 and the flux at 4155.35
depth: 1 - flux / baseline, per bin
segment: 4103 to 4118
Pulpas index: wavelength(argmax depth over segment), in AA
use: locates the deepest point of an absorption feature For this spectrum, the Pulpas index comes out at 4104.00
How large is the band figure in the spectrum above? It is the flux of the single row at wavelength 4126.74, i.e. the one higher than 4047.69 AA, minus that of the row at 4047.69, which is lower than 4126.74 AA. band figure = 1.1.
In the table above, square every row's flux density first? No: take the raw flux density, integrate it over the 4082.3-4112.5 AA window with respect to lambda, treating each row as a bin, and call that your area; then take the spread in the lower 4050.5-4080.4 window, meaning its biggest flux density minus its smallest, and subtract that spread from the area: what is 669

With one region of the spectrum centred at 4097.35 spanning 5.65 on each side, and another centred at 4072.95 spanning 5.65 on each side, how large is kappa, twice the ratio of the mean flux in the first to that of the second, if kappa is 1.94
